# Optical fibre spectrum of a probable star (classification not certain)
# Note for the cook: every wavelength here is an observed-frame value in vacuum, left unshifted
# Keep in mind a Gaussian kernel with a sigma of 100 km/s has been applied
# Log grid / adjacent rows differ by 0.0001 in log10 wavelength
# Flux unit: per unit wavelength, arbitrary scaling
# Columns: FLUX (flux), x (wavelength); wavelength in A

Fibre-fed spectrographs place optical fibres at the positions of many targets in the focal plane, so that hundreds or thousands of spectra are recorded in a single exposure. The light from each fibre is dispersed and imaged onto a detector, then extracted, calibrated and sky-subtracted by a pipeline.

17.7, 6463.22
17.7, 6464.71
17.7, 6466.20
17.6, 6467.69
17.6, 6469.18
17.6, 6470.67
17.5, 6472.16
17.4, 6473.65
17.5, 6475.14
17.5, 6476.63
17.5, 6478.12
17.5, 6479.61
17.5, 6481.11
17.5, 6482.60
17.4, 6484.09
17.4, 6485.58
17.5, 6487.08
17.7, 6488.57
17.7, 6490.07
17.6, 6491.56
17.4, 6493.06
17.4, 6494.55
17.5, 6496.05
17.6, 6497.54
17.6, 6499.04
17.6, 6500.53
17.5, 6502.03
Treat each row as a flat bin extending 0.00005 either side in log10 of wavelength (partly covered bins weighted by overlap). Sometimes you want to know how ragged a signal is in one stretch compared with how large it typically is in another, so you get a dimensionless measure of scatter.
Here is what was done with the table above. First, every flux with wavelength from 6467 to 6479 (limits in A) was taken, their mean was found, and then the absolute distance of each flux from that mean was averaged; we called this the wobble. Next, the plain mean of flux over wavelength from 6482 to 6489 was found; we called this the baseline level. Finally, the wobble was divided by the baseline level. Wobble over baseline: 0.0032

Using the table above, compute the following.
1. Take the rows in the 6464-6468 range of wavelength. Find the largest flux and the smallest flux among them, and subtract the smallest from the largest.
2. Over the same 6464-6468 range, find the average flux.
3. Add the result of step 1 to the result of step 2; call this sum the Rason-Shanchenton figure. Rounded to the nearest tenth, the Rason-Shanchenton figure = 17.8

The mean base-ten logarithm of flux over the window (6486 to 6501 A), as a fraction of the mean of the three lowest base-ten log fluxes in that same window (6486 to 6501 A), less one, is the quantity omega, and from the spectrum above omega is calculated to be 0.0025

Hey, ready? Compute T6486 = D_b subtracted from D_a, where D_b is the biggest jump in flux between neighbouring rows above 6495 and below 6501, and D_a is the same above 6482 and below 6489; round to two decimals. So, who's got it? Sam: 0.10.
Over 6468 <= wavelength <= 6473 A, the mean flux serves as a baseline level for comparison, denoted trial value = 17.57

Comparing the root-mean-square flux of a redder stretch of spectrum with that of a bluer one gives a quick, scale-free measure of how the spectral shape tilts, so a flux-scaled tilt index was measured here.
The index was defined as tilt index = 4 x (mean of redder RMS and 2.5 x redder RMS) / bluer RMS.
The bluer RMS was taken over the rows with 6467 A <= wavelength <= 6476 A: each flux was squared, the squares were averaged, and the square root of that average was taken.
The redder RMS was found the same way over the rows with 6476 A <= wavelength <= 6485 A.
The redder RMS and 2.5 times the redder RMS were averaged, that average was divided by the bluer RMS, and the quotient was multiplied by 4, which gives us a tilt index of 6.98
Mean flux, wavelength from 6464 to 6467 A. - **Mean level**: 17.7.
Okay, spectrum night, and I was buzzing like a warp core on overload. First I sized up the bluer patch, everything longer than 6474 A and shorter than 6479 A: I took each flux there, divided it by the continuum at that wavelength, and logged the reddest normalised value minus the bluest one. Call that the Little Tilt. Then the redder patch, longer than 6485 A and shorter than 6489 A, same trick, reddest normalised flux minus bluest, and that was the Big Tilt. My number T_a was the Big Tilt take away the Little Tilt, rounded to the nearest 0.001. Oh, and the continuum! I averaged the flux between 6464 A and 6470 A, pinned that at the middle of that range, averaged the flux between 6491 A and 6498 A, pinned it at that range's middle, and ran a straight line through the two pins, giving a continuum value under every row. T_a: 0.017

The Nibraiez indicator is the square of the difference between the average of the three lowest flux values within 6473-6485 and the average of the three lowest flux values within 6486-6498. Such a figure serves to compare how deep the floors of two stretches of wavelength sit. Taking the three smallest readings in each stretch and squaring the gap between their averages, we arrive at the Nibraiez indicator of 0.0000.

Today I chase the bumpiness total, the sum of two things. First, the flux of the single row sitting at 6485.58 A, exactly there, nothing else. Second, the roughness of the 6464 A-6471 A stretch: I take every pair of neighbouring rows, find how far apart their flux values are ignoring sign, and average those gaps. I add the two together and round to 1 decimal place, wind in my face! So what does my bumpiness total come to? 17.4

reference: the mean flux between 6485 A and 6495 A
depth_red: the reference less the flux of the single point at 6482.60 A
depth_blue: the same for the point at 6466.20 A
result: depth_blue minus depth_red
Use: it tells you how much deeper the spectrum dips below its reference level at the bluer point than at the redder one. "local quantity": -0.20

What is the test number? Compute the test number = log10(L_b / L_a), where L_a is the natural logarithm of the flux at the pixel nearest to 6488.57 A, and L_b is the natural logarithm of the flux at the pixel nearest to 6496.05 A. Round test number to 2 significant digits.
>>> -0.0017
